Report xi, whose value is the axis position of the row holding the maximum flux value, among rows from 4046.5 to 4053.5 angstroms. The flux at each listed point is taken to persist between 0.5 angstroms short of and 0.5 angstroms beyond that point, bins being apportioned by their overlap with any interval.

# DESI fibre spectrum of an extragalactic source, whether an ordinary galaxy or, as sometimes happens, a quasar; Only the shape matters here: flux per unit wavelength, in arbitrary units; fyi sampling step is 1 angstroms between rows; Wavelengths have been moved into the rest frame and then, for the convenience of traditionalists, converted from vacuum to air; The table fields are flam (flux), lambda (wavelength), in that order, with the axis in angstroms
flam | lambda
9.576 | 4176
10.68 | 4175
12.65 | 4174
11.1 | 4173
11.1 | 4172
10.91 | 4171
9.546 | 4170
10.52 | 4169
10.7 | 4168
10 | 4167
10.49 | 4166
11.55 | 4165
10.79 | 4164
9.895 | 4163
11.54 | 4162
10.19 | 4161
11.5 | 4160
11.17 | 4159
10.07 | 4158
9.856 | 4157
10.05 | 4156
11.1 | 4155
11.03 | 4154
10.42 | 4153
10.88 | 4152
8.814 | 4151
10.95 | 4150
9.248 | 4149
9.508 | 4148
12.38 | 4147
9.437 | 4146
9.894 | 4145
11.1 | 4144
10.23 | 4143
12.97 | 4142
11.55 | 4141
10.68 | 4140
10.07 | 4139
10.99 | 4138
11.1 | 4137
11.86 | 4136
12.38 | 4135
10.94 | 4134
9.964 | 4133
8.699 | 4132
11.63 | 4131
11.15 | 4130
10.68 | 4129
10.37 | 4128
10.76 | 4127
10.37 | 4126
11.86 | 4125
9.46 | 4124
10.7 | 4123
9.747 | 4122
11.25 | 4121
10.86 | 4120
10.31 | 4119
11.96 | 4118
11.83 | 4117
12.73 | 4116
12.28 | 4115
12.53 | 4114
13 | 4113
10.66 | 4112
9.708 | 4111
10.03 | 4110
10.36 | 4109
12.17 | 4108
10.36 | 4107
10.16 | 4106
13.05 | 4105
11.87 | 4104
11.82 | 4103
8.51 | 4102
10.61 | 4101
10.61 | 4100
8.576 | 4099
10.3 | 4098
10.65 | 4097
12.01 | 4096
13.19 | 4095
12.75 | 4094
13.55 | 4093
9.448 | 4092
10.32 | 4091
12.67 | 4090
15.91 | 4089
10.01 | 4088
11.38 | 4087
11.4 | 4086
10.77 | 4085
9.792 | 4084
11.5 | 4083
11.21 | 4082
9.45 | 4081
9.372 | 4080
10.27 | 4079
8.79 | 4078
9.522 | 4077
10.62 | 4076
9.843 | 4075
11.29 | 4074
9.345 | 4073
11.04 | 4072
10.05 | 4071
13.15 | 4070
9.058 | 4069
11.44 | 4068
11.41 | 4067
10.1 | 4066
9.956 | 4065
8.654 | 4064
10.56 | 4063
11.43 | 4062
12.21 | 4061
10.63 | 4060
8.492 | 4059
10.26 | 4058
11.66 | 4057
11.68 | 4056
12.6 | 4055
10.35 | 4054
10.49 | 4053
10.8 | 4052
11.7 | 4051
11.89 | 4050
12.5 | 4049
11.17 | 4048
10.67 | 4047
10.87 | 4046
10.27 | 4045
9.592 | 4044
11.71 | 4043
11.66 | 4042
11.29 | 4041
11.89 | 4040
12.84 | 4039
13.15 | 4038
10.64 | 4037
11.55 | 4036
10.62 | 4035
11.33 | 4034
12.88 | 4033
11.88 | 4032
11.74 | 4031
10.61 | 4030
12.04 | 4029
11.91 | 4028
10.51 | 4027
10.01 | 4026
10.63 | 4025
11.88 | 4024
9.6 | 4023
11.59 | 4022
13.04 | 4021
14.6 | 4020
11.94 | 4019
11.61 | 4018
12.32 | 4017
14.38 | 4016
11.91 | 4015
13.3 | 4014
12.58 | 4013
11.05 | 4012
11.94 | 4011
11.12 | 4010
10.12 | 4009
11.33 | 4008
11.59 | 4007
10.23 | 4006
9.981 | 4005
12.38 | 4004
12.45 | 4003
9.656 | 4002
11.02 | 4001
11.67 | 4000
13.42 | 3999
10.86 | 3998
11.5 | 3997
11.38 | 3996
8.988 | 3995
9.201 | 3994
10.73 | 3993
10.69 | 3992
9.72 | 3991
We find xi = 4049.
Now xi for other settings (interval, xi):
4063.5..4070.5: 4070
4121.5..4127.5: 4125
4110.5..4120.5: 4113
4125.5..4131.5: 4131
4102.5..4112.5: 4105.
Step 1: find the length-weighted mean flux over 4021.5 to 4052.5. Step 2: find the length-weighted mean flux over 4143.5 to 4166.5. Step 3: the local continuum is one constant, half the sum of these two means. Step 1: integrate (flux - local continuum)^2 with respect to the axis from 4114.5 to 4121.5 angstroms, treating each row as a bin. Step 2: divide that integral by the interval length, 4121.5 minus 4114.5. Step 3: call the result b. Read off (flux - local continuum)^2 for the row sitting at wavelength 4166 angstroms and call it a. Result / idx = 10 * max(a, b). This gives 11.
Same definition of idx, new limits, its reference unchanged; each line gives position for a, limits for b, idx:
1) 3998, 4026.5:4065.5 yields 11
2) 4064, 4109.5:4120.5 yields 52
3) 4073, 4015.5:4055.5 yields 25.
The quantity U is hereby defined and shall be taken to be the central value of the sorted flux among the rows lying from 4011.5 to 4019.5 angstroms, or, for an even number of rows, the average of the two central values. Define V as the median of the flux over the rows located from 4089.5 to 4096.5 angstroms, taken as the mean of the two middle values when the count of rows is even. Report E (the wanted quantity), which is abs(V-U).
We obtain 0.5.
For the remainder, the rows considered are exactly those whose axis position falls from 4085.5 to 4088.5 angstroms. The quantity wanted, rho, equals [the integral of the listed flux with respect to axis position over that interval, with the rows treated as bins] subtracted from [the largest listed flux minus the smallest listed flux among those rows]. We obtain -31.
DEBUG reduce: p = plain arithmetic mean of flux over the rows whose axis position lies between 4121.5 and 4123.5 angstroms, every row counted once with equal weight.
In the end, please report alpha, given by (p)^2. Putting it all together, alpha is 105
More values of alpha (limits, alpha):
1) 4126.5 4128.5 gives 112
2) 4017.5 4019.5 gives 139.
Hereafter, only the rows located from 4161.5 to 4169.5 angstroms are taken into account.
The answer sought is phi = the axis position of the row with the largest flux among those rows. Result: 4165 angstroms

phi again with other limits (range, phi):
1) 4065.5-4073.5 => 4070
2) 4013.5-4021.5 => 4020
